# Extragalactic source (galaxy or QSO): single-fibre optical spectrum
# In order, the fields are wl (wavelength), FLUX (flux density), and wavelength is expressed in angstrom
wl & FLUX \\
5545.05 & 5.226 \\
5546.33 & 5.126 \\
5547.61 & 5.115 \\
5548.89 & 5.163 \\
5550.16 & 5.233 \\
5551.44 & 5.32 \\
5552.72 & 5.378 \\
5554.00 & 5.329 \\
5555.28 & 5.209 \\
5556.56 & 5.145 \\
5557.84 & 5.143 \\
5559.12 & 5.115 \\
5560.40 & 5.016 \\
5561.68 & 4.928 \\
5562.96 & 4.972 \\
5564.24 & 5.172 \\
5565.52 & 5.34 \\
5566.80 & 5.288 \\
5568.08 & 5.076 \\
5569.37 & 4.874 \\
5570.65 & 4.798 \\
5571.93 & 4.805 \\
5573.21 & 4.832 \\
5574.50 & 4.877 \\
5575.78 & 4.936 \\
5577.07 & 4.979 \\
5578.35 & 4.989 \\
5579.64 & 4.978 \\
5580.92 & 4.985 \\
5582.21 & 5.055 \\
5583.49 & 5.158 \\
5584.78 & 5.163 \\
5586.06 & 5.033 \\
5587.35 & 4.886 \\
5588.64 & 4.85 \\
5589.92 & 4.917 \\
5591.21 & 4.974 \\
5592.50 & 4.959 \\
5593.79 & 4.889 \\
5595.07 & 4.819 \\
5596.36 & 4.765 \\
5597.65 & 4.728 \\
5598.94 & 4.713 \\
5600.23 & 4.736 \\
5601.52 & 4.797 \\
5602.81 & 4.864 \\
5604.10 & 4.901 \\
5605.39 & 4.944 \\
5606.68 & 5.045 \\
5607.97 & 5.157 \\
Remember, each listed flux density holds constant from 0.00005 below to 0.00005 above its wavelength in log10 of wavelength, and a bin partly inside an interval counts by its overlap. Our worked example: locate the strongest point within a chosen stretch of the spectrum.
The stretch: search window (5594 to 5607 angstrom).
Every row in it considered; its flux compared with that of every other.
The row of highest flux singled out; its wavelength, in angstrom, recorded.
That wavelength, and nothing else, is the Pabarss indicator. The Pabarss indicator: 5606.68 angstrom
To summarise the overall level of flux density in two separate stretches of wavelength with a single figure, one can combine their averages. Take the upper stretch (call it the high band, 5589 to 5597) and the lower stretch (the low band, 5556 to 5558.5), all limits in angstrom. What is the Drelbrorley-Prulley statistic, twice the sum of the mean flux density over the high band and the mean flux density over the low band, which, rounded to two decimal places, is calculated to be 20.06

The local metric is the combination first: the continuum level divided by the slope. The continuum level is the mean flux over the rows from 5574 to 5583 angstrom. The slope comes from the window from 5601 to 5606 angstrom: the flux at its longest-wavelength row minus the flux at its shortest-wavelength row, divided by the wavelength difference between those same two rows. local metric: 131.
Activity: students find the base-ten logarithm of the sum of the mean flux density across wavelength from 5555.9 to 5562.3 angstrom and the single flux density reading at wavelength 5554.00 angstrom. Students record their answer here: 1.02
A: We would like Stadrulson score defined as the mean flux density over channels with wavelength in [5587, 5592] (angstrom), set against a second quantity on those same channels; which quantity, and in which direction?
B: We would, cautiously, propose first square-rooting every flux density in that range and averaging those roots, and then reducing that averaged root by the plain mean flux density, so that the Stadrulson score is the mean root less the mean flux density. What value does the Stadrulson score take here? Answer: -2.69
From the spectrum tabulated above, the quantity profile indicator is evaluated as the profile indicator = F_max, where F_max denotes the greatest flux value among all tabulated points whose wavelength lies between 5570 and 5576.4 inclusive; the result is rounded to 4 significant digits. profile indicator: 4.936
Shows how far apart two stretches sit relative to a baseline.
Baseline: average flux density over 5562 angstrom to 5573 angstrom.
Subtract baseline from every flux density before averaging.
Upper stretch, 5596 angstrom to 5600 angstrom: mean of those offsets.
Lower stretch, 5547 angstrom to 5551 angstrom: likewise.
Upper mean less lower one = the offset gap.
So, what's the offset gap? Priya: -0.44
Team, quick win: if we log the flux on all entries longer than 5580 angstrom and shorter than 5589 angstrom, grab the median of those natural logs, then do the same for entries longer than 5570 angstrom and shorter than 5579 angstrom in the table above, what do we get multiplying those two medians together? 2.56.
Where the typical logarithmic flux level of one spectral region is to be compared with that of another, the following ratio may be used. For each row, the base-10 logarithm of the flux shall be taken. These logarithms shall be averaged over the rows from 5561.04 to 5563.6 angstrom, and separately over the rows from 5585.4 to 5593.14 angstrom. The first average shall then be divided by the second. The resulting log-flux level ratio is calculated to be 1.002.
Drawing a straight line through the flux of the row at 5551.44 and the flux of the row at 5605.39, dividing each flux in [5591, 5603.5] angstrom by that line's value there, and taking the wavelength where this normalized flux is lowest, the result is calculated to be 5598.94 angstrom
